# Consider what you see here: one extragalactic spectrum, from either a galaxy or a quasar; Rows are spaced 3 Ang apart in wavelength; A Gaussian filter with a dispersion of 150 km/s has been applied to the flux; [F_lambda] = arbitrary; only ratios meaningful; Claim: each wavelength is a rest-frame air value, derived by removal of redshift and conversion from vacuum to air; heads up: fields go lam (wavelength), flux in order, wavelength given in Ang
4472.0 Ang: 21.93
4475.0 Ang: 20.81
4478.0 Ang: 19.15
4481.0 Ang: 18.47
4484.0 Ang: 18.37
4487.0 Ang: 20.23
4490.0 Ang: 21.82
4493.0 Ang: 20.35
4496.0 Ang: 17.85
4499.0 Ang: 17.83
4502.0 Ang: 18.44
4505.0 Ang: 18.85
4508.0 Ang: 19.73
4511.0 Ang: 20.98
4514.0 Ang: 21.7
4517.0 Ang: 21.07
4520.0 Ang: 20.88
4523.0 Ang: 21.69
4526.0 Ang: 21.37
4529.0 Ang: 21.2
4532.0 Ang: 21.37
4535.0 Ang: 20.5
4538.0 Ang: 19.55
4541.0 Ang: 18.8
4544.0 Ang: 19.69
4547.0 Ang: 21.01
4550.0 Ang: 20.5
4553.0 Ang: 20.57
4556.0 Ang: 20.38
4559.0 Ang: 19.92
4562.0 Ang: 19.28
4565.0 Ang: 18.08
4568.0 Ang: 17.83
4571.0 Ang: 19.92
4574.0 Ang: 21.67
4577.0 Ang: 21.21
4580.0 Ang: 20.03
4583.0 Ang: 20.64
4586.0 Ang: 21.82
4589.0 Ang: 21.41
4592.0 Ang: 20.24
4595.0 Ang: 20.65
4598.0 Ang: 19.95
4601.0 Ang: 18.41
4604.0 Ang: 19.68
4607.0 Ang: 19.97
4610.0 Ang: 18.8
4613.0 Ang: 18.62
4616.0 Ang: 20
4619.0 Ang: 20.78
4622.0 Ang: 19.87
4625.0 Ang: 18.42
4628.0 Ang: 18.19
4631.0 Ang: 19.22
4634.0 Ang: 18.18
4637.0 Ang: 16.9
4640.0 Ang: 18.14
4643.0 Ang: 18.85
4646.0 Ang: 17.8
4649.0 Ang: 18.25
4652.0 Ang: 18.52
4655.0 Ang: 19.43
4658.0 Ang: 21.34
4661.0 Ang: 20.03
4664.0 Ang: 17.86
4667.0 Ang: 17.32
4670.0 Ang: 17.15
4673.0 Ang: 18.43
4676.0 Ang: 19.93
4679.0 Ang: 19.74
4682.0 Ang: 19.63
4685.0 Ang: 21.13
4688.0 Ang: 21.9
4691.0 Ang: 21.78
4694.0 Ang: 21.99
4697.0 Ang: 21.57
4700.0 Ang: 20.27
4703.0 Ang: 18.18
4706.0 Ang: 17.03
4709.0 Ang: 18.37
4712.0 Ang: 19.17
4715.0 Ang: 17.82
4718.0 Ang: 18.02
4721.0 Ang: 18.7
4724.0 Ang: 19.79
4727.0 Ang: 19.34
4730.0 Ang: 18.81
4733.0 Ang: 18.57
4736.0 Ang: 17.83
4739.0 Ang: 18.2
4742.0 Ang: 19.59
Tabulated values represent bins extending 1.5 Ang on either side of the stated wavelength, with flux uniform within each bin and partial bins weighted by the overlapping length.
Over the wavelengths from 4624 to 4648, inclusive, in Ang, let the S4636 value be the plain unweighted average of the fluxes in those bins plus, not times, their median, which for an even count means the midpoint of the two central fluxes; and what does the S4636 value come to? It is 36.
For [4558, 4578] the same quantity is 40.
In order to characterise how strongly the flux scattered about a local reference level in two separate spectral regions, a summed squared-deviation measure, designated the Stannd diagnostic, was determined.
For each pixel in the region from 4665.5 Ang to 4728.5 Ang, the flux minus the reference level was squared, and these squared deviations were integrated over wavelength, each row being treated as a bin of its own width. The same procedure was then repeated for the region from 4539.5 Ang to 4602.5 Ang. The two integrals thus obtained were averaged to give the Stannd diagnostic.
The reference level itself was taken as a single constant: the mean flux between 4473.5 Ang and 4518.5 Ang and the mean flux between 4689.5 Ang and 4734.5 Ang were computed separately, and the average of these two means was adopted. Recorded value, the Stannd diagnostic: 126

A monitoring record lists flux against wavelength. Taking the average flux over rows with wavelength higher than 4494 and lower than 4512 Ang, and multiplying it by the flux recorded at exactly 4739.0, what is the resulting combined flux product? 345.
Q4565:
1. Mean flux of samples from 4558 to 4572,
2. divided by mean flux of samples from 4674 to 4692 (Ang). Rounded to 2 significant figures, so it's 0.92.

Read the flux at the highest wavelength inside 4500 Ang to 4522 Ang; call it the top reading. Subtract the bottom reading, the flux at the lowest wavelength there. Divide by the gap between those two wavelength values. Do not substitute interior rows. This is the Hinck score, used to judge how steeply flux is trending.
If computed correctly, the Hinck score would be 0.1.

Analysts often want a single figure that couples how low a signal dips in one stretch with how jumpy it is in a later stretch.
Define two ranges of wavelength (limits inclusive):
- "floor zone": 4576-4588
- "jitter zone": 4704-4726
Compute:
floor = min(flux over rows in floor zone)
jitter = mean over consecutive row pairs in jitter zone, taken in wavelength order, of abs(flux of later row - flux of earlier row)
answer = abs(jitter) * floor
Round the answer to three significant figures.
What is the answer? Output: 18.2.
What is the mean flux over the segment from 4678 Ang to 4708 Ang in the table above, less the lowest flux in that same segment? 3.3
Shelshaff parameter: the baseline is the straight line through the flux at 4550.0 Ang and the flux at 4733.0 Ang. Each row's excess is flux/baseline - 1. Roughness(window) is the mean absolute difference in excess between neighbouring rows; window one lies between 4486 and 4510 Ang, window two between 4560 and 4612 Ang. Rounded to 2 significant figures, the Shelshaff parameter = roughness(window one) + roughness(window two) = 0.099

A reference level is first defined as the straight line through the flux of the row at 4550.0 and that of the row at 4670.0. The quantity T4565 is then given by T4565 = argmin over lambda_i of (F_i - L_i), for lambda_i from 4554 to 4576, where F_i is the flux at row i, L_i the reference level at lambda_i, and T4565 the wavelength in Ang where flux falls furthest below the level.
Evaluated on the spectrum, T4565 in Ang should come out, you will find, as 4568.0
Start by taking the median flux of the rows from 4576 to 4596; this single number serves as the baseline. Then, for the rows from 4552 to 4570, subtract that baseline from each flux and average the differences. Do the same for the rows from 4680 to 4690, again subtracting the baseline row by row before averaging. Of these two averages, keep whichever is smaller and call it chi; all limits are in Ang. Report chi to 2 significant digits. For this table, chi -1.3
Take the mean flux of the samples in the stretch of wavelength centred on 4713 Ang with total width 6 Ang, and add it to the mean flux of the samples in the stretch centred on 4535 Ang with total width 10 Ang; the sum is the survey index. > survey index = 39.0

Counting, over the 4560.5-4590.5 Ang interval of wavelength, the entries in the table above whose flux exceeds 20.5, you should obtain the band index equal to 5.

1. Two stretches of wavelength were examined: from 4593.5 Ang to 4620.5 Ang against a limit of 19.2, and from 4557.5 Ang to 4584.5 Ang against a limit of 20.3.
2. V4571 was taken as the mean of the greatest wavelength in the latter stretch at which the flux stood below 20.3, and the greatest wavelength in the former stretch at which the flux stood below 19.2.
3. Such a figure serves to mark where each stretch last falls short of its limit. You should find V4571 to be 4596.5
